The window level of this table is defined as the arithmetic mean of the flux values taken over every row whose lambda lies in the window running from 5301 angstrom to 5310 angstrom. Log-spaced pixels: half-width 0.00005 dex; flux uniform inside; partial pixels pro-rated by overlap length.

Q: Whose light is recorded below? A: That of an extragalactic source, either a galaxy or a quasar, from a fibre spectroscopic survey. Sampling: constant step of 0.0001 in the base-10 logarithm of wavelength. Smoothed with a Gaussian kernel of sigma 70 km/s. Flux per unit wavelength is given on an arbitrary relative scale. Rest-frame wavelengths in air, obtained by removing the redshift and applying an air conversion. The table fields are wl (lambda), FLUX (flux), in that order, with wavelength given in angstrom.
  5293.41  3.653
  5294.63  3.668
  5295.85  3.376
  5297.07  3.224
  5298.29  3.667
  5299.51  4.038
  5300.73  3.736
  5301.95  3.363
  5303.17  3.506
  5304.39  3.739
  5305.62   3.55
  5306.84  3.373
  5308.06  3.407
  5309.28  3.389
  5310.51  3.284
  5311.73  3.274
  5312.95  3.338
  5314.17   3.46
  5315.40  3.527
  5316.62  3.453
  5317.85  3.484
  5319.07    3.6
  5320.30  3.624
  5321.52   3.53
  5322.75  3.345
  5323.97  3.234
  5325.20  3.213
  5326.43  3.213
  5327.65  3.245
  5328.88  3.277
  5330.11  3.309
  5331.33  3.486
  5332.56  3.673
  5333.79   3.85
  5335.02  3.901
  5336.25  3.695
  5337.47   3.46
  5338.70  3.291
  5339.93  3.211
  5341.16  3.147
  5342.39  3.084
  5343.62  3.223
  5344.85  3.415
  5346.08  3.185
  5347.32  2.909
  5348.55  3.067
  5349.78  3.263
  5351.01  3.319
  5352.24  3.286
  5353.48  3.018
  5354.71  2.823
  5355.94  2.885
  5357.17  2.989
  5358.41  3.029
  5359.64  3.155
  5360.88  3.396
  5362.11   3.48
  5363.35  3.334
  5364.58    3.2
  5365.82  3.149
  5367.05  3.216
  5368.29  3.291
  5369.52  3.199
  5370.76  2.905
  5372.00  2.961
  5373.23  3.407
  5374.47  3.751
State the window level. 3.48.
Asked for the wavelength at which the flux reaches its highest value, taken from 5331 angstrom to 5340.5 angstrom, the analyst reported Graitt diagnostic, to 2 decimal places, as 5335.02 angstrom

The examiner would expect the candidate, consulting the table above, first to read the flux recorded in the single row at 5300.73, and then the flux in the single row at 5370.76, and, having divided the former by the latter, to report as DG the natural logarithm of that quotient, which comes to 0.25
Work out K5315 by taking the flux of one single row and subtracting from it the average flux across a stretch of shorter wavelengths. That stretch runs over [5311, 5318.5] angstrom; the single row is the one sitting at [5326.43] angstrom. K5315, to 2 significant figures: -0.21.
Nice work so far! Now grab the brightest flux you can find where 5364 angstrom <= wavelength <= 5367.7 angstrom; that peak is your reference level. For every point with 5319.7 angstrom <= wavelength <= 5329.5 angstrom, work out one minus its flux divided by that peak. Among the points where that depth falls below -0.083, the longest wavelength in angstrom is 5321.52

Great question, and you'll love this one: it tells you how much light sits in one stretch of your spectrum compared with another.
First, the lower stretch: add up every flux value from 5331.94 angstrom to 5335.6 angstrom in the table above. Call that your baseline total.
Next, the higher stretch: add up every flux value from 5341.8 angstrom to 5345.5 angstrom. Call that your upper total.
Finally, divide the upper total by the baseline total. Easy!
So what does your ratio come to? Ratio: 0.85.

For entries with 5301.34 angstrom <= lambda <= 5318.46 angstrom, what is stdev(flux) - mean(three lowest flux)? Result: -3.18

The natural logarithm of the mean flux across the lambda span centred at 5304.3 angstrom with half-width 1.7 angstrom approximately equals 1.280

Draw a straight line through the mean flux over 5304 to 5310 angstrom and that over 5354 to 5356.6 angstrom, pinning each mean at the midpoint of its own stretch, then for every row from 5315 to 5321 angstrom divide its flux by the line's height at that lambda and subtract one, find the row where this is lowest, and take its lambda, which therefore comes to 5316.62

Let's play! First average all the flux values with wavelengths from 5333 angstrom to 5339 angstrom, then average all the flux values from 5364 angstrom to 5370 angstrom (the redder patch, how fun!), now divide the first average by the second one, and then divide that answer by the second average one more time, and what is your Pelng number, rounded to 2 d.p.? 0.35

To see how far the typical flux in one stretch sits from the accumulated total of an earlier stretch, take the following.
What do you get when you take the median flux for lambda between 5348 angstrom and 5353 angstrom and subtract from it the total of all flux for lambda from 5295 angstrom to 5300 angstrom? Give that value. -11.0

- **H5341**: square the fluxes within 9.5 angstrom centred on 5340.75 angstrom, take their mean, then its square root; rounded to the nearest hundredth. 3.32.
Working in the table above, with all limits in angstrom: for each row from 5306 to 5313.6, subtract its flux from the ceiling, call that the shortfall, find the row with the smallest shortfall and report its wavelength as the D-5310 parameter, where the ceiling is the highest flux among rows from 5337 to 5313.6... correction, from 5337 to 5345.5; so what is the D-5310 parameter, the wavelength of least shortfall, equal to 5308.06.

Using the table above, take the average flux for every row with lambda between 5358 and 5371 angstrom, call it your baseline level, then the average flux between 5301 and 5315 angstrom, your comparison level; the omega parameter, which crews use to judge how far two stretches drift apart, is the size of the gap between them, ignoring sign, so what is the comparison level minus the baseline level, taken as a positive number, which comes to 0.21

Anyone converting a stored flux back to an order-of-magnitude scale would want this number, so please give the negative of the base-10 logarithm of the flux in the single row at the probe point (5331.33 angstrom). -0.542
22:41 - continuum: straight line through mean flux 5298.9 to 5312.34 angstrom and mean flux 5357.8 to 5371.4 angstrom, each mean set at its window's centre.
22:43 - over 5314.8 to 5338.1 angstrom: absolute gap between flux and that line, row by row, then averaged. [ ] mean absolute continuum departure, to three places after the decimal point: 0.180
